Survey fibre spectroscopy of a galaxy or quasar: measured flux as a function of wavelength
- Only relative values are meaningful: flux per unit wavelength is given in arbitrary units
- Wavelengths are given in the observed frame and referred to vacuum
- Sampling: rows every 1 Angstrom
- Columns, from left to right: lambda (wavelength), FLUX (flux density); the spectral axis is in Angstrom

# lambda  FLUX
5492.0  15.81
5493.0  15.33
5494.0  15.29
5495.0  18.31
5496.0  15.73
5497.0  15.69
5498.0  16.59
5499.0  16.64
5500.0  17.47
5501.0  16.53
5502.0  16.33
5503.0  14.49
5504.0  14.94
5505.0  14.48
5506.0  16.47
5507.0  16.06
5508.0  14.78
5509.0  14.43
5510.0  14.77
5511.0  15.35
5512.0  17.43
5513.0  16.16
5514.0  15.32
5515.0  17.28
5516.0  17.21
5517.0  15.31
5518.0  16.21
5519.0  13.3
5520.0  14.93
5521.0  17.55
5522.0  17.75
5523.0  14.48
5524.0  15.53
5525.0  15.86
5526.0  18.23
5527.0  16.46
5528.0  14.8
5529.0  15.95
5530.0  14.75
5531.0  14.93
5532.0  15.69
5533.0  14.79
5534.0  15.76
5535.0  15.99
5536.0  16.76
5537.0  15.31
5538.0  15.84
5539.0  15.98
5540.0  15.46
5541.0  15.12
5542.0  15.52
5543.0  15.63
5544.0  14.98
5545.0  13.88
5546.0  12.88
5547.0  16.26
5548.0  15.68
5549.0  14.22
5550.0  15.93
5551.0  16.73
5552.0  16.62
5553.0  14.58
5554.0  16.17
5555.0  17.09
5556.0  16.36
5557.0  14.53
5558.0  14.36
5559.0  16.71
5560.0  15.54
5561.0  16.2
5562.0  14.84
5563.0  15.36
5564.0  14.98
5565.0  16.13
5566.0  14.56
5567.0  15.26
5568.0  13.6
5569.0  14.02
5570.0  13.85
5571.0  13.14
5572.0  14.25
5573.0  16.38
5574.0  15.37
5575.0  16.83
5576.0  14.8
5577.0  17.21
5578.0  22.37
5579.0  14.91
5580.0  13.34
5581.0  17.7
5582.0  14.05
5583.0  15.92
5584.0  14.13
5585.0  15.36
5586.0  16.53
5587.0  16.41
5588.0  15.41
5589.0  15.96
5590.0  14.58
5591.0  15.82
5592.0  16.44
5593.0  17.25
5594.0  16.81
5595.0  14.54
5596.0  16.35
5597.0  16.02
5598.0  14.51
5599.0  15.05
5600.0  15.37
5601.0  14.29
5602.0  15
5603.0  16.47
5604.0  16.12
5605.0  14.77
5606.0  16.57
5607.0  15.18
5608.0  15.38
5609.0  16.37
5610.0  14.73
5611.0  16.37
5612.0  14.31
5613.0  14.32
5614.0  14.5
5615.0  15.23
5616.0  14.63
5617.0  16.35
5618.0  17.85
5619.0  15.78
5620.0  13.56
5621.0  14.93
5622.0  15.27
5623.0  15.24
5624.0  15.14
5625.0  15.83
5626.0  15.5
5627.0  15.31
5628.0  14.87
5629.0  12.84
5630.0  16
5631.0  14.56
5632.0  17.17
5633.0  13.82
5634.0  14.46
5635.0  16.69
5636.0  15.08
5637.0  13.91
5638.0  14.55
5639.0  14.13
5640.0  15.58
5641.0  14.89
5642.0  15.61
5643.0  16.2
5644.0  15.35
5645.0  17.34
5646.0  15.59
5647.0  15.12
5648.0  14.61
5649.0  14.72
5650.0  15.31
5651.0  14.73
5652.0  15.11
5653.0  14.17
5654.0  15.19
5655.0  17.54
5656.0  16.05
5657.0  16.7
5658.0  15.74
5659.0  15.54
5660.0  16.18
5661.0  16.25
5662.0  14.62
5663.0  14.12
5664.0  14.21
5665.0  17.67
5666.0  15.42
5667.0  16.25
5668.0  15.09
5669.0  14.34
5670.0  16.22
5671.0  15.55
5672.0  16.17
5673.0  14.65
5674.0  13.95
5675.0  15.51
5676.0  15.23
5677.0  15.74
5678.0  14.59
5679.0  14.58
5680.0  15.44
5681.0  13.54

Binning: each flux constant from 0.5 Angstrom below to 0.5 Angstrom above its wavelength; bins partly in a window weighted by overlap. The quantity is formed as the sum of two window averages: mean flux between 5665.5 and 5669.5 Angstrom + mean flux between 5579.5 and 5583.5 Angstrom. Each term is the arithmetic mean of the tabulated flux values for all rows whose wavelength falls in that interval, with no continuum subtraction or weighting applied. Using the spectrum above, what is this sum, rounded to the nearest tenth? 30.5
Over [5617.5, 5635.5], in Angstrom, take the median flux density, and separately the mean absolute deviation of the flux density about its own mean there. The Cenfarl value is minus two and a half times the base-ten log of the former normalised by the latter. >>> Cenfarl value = -3.09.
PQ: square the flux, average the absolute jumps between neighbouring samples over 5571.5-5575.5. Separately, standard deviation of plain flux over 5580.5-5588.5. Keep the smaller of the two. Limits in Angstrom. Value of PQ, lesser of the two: 1.2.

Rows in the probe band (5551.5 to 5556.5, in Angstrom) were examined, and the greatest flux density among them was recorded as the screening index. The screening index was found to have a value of 17.09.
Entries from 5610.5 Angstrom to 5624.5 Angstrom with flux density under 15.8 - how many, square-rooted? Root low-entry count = 3.32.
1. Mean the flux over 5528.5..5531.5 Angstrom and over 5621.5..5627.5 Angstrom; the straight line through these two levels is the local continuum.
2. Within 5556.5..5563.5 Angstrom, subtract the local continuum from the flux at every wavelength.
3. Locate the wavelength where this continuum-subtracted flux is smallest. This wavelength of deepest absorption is 5558.0 Angstrom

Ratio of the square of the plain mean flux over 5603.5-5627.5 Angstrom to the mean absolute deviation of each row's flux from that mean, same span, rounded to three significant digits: 343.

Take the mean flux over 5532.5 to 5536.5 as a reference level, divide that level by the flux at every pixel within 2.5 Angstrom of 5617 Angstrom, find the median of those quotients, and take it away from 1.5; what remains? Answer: 0.497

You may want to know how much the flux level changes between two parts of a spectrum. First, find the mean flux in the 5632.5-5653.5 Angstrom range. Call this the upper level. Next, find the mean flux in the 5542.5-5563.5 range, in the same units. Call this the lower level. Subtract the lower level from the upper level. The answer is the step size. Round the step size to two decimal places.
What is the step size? -0.36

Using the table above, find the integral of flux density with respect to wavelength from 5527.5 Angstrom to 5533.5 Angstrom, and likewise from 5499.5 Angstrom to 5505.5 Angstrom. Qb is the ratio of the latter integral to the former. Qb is 1.04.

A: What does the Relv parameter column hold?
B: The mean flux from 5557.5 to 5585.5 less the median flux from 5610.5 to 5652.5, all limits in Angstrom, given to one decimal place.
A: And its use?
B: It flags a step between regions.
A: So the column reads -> 0.3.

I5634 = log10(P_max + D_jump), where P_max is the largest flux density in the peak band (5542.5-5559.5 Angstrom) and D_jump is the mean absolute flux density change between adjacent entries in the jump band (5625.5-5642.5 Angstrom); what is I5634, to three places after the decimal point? 1.268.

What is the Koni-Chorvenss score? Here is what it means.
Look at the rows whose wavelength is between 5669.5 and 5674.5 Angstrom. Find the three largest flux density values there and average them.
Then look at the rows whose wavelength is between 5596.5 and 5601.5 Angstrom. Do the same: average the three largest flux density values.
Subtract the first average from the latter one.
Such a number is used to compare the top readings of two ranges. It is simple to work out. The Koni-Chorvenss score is -0.5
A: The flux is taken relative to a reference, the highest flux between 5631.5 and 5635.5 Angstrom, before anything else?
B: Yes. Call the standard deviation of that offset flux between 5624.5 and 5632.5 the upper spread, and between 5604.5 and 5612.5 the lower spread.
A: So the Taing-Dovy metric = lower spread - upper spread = -0.4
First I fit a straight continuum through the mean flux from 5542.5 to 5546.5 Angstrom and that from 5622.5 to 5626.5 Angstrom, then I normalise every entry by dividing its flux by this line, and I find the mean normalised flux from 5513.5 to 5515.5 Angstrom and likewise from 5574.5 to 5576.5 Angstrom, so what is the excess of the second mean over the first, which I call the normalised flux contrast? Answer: -0.10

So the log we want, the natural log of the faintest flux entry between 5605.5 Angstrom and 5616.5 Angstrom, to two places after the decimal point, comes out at 2.66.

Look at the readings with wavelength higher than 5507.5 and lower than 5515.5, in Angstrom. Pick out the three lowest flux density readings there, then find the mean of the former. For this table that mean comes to 14.7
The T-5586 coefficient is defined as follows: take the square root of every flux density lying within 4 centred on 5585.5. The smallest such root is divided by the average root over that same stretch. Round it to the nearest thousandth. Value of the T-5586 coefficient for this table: 0.952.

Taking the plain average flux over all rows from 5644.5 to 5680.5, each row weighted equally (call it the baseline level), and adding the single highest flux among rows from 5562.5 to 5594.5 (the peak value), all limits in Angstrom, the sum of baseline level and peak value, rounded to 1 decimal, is 37.8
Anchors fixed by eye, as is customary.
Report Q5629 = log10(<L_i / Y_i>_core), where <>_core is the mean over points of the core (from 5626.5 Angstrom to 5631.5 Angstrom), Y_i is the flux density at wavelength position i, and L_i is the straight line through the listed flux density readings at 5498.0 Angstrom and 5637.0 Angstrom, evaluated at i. -0.017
